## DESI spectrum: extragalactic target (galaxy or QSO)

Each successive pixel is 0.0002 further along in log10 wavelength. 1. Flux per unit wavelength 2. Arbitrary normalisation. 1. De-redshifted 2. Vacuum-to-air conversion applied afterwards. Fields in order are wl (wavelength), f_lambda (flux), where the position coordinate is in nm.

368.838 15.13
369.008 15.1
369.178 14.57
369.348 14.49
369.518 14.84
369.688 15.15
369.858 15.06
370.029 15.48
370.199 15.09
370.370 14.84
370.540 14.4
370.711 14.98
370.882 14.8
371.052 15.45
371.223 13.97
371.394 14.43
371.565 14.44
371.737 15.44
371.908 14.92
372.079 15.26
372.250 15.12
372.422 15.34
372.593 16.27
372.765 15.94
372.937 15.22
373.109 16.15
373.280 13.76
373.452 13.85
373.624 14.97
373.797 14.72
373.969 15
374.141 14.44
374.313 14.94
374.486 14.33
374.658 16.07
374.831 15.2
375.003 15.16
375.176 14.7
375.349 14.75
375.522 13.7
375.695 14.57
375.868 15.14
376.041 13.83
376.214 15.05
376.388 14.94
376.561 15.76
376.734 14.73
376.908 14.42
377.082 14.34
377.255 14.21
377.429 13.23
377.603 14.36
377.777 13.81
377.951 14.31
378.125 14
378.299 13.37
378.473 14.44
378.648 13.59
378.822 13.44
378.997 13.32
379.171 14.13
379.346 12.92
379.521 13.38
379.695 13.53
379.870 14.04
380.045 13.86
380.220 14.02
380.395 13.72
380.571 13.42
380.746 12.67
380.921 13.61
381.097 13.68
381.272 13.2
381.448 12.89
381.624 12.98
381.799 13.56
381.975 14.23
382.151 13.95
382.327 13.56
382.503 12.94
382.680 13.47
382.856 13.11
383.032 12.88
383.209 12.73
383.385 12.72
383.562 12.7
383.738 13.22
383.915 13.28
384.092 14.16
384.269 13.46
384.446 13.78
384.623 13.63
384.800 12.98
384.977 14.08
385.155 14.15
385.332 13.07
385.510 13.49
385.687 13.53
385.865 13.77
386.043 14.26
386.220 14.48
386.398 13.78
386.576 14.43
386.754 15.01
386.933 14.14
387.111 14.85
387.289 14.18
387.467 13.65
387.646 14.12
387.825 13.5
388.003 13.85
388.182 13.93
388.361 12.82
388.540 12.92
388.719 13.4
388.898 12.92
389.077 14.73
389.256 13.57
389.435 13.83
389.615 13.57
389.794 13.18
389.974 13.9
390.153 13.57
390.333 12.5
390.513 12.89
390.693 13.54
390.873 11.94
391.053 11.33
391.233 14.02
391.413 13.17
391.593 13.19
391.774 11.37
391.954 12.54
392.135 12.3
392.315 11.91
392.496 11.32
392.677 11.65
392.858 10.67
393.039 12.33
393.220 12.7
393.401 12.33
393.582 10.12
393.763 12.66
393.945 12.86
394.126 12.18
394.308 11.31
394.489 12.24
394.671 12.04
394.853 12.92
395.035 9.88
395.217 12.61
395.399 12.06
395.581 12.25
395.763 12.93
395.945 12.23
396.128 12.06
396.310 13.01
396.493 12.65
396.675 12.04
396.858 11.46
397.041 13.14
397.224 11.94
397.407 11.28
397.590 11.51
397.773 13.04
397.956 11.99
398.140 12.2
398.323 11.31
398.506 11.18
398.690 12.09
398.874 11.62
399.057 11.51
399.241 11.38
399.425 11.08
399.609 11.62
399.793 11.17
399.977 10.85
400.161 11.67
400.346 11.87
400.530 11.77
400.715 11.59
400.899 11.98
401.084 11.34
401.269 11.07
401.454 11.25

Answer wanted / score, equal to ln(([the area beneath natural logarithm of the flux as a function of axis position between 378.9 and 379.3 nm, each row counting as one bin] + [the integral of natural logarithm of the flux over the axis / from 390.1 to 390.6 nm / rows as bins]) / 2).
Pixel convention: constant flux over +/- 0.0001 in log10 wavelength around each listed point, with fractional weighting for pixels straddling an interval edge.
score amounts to 0.15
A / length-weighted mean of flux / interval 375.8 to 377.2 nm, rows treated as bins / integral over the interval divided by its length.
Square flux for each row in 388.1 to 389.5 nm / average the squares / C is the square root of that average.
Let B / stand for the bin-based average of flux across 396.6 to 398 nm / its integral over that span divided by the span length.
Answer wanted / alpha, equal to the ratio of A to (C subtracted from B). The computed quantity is -10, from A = 14.8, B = 12.1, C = 13.5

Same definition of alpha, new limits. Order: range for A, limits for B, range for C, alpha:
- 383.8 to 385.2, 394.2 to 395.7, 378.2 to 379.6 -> -8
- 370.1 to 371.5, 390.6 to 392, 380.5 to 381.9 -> -24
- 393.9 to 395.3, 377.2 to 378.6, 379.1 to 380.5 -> 50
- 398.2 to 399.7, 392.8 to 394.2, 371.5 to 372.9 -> -3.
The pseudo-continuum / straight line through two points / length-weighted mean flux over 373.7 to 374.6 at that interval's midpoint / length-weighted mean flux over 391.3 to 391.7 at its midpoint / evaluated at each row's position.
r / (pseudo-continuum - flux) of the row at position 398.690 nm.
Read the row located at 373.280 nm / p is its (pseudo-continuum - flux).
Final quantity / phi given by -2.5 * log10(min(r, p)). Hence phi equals 1.0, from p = 1.0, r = 0.41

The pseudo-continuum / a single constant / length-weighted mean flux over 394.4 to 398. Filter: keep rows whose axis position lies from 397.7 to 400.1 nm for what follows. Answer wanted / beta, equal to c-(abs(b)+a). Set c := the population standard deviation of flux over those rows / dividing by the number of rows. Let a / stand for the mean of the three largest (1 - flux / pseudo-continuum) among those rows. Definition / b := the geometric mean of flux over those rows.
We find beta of -11.1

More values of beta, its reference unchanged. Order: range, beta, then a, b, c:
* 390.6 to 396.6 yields -11.4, 0.16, 12.2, 0.88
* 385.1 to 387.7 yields -13.4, -0.10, 14.1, 0.51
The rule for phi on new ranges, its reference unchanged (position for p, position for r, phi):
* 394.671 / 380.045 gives 1.2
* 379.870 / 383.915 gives 1.9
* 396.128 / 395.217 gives 1.7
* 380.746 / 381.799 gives 0.8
